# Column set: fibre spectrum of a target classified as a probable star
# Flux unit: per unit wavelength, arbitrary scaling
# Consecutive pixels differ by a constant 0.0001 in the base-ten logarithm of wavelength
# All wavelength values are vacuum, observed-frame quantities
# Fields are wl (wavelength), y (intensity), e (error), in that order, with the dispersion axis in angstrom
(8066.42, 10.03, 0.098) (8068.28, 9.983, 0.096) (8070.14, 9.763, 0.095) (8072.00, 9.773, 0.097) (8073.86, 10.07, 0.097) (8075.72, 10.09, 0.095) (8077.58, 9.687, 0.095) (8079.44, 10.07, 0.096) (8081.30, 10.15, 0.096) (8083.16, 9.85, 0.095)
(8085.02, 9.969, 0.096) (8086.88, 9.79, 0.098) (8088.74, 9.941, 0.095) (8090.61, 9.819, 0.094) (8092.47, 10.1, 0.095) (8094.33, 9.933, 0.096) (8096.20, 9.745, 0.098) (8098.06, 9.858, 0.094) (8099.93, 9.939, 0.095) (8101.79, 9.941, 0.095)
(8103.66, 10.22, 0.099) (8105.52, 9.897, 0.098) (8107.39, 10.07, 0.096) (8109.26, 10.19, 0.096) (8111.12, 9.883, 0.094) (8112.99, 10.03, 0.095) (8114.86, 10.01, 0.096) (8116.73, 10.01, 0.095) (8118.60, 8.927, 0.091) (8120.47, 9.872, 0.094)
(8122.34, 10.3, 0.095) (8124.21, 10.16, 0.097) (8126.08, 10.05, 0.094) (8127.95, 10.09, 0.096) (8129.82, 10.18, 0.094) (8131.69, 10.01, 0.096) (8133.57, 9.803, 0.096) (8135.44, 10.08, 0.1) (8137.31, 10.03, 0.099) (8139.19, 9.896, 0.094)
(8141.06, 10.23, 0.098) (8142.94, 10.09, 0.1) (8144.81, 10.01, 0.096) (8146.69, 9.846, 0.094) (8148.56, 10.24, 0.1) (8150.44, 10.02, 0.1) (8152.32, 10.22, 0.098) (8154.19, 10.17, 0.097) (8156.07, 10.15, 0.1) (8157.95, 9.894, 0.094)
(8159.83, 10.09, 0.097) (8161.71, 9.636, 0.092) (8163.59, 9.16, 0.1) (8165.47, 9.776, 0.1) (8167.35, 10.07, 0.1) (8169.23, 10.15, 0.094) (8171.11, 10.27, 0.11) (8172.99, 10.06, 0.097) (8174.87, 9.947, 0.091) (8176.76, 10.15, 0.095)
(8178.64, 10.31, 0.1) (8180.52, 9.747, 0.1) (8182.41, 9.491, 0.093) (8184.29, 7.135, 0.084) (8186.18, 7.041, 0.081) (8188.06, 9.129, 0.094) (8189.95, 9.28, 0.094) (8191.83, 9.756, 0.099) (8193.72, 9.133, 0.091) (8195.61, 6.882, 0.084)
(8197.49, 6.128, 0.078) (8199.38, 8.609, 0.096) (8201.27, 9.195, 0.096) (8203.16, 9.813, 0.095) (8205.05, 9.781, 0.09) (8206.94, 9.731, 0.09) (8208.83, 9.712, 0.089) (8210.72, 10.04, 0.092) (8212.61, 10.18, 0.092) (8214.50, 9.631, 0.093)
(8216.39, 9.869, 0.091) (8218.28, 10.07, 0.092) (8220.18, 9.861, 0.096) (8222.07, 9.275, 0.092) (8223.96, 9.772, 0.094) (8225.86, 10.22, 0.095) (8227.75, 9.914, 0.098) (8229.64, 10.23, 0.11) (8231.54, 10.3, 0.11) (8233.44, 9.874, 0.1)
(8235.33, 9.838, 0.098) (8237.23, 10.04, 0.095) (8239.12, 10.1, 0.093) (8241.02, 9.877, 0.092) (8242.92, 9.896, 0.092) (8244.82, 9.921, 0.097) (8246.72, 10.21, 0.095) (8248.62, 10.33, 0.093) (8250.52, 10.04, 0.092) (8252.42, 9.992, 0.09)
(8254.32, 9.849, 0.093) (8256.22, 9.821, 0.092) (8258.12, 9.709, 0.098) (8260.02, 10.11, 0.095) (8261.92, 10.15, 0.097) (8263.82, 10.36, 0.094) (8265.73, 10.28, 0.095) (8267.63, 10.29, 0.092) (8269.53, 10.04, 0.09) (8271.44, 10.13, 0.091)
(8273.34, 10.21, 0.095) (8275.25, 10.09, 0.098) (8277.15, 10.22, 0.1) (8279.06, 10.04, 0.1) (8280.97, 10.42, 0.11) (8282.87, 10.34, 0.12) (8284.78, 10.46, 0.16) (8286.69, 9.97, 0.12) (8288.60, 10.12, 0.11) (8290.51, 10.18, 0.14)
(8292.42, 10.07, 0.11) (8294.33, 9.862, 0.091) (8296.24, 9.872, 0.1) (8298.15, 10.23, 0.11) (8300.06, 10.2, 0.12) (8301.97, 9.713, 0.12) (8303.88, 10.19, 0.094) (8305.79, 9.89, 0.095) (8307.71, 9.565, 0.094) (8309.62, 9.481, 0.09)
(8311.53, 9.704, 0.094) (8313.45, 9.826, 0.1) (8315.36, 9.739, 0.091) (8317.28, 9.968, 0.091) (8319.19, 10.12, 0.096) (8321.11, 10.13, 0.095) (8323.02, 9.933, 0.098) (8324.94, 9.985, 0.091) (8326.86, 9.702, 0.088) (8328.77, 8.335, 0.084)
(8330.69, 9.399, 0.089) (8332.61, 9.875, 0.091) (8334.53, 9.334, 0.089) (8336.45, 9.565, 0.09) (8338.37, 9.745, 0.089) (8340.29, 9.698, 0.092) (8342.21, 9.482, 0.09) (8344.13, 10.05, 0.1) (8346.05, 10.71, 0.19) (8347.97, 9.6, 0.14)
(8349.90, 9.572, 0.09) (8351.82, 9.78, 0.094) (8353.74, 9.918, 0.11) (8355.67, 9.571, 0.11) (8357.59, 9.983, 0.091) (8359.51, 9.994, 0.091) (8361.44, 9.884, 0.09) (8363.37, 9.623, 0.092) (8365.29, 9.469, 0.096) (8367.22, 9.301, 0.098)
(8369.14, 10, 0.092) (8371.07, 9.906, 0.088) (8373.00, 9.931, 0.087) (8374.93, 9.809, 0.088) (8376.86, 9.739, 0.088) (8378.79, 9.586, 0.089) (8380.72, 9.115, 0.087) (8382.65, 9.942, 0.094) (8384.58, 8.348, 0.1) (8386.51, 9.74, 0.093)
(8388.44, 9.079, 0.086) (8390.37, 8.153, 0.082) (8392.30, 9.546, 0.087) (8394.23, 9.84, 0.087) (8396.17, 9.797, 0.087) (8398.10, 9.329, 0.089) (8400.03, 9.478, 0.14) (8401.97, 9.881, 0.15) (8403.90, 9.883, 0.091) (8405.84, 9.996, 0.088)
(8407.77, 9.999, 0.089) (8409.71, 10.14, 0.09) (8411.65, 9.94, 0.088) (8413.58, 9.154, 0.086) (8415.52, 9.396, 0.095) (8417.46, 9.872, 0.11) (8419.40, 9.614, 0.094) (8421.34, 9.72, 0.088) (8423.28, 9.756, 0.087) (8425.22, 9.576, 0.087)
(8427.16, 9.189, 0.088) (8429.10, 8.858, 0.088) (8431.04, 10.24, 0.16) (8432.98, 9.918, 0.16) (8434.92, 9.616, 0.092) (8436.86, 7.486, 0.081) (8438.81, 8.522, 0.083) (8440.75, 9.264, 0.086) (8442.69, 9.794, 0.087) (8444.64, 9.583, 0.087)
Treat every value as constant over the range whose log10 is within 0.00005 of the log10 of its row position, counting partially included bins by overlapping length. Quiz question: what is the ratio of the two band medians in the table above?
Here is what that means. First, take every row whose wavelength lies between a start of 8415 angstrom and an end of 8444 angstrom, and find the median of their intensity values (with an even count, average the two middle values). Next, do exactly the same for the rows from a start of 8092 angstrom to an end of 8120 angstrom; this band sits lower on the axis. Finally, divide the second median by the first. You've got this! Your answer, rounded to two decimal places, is 1.03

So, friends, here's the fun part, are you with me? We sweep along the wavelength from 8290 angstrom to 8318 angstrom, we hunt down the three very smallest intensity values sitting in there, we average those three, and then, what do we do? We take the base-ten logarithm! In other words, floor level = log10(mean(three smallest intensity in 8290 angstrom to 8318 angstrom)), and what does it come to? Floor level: 0.982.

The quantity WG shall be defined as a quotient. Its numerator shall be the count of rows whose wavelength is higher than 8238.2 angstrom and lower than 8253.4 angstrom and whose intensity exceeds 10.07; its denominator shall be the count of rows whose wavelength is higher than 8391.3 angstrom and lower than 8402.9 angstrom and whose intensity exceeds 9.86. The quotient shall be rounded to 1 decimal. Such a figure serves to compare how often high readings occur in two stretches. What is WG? 3.0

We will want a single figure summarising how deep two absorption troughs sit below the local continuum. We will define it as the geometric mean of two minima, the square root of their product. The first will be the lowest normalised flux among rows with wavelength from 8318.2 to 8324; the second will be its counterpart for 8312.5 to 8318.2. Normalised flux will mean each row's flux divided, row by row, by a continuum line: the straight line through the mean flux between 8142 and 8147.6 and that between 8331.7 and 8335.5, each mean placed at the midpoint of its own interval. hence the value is 1.02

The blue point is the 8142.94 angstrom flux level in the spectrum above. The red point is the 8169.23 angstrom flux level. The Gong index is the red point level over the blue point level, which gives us 1.01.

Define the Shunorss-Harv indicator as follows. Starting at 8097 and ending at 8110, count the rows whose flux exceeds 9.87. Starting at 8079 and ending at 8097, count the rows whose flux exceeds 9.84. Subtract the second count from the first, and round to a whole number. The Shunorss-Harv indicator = -1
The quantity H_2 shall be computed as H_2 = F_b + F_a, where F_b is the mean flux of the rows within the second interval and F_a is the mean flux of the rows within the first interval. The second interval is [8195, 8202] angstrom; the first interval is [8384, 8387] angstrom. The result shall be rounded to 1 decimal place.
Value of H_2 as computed 16.7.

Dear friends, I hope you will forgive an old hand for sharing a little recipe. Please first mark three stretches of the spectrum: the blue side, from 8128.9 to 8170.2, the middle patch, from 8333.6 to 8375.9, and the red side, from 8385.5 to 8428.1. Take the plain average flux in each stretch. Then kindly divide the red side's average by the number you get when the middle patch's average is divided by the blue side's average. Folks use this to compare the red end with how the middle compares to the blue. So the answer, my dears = 9.81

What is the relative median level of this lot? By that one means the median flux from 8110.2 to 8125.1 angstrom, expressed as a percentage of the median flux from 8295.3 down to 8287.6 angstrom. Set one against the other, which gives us 99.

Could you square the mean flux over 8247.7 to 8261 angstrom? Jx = 100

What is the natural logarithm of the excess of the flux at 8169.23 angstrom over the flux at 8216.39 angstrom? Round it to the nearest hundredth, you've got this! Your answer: -1.27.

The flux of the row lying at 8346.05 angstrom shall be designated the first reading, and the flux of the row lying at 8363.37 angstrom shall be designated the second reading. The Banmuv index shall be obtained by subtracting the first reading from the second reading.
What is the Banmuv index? -1.1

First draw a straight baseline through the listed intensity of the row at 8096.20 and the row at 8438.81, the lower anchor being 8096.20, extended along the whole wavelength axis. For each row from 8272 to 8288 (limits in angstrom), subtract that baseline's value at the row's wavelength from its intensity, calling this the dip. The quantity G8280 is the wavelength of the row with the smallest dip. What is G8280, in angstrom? 8286.69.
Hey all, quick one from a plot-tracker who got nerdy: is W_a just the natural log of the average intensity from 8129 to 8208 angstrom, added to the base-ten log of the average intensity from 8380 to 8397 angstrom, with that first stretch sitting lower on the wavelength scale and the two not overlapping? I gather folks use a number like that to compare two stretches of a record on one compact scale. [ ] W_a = 3.22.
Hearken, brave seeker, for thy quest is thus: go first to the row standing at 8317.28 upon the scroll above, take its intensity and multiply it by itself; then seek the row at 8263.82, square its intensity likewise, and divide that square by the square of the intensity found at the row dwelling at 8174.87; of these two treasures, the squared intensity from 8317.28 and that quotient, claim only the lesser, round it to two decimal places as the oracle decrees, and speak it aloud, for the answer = 1.08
